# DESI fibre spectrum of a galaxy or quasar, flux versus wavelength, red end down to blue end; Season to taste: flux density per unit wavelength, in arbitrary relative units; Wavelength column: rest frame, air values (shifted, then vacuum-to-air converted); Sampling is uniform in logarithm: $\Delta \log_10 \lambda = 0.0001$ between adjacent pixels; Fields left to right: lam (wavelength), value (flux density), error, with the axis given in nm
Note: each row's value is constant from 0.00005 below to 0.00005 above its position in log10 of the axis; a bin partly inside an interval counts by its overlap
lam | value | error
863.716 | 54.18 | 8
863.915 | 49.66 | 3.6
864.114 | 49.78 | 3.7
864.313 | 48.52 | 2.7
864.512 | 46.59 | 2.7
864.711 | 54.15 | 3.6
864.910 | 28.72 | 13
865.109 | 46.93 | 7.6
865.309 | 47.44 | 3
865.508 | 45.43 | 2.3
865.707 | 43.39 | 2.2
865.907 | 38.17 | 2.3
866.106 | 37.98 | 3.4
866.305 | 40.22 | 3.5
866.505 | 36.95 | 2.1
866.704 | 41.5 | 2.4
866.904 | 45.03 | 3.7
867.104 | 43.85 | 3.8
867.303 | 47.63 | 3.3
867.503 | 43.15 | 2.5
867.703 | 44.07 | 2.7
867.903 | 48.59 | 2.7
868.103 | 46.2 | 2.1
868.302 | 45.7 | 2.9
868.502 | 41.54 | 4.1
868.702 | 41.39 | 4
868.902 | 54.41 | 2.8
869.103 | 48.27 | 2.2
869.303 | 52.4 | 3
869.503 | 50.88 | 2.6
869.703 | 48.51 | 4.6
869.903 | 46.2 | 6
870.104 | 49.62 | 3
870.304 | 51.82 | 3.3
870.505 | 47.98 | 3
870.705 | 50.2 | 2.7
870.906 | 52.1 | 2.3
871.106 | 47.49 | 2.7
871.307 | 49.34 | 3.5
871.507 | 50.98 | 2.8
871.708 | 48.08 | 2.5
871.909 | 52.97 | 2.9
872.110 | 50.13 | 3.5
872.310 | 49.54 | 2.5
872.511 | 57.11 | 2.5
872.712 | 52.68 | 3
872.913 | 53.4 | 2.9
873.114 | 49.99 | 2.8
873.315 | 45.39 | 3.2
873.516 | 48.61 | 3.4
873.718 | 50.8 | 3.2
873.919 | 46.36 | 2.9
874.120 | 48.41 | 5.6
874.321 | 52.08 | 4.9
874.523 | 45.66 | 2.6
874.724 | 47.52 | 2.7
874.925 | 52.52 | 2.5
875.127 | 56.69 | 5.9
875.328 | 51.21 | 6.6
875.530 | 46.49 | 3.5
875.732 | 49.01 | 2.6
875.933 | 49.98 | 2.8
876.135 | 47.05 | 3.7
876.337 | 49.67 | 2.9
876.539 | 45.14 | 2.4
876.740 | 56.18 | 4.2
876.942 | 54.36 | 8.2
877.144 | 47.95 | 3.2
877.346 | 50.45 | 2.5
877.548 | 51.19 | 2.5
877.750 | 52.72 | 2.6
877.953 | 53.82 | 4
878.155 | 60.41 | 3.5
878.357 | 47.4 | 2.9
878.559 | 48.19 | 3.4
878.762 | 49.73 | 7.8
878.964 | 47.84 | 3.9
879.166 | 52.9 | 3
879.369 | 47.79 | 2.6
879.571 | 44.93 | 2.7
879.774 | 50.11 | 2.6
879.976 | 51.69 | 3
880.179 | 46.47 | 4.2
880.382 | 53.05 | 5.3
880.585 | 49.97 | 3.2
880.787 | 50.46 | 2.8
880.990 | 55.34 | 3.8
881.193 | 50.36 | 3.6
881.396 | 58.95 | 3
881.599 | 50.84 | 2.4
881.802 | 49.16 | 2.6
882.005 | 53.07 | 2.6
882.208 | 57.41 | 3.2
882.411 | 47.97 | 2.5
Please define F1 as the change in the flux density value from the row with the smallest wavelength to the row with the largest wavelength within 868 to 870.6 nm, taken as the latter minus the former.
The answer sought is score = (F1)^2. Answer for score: 3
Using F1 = 1.8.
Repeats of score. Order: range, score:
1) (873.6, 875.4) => 0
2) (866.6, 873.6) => 51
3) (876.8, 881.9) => 27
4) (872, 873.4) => 22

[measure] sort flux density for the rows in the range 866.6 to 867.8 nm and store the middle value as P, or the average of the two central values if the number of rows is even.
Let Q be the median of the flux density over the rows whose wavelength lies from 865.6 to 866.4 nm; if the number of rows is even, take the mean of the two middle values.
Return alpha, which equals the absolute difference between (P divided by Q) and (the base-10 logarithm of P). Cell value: 0.52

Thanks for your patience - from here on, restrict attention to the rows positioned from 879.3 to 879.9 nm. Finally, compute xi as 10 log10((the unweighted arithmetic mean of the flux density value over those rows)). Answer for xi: 16.8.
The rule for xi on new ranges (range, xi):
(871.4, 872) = 17.0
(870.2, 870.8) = 17.0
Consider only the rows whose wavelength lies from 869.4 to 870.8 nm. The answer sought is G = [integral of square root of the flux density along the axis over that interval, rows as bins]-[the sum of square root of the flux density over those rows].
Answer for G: -39.3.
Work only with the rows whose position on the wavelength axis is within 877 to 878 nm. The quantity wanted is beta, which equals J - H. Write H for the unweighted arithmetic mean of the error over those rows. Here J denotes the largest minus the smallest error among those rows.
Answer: -1.5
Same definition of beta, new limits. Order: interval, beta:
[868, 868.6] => -1.0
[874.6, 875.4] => -0.3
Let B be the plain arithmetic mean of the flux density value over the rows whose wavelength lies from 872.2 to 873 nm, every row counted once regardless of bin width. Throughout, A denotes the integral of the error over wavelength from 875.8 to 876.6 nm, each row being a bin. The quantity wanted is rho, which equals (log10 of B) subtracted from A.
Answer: 0.64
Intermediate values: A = 2.37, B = 53.2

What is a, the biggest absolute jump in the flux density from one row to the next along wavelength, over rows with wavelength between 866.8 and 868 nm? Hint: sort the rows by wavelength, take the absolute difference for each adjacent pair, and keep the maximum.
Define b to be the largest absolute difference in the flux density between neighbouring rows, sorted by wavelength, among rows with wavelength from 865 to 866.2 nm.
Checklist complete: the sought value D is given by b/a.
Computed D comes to 1.2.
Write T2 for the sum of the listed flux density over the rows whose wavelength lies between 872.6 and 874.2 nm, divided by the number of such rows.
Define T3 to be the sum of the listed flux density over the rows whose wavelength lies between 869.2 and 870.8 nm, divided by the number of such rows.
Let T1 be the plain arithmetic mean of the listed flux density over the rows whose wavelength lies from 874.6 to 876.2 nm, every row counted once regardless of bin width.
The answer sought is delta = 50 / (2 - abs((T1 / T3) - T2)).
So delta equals -1.08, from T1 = 50.1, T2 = 49.5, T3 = 49.7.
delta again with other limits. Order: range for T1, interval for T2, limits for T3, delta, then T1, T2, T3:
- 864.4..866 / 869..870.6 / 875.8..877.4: -1.07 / 43.9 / 49.5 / 50.1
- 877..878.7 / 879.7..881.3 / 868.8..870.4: -1.04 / 51.5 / 50.9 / 50.3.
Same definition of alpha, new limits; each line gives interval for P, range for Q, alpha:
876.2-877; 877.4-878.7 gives 0.71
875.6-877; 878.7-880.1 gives 0.70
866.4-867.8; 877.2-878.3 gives 0.81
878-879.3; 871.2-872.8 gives 0.72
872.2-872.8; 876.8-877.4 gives 0.68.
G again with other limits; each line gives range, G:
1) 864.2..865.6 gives -37.6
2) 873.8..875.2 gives -39.5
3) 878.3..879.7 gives -38.9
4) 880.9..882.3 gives -41.0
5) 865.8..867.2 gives -35.6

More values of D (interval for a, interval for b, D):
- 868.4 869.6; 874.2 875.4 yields 0.5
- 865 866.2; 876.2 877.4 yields 2.1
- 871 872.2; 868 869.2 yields 2.7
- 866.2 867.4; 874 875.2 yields 1.4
